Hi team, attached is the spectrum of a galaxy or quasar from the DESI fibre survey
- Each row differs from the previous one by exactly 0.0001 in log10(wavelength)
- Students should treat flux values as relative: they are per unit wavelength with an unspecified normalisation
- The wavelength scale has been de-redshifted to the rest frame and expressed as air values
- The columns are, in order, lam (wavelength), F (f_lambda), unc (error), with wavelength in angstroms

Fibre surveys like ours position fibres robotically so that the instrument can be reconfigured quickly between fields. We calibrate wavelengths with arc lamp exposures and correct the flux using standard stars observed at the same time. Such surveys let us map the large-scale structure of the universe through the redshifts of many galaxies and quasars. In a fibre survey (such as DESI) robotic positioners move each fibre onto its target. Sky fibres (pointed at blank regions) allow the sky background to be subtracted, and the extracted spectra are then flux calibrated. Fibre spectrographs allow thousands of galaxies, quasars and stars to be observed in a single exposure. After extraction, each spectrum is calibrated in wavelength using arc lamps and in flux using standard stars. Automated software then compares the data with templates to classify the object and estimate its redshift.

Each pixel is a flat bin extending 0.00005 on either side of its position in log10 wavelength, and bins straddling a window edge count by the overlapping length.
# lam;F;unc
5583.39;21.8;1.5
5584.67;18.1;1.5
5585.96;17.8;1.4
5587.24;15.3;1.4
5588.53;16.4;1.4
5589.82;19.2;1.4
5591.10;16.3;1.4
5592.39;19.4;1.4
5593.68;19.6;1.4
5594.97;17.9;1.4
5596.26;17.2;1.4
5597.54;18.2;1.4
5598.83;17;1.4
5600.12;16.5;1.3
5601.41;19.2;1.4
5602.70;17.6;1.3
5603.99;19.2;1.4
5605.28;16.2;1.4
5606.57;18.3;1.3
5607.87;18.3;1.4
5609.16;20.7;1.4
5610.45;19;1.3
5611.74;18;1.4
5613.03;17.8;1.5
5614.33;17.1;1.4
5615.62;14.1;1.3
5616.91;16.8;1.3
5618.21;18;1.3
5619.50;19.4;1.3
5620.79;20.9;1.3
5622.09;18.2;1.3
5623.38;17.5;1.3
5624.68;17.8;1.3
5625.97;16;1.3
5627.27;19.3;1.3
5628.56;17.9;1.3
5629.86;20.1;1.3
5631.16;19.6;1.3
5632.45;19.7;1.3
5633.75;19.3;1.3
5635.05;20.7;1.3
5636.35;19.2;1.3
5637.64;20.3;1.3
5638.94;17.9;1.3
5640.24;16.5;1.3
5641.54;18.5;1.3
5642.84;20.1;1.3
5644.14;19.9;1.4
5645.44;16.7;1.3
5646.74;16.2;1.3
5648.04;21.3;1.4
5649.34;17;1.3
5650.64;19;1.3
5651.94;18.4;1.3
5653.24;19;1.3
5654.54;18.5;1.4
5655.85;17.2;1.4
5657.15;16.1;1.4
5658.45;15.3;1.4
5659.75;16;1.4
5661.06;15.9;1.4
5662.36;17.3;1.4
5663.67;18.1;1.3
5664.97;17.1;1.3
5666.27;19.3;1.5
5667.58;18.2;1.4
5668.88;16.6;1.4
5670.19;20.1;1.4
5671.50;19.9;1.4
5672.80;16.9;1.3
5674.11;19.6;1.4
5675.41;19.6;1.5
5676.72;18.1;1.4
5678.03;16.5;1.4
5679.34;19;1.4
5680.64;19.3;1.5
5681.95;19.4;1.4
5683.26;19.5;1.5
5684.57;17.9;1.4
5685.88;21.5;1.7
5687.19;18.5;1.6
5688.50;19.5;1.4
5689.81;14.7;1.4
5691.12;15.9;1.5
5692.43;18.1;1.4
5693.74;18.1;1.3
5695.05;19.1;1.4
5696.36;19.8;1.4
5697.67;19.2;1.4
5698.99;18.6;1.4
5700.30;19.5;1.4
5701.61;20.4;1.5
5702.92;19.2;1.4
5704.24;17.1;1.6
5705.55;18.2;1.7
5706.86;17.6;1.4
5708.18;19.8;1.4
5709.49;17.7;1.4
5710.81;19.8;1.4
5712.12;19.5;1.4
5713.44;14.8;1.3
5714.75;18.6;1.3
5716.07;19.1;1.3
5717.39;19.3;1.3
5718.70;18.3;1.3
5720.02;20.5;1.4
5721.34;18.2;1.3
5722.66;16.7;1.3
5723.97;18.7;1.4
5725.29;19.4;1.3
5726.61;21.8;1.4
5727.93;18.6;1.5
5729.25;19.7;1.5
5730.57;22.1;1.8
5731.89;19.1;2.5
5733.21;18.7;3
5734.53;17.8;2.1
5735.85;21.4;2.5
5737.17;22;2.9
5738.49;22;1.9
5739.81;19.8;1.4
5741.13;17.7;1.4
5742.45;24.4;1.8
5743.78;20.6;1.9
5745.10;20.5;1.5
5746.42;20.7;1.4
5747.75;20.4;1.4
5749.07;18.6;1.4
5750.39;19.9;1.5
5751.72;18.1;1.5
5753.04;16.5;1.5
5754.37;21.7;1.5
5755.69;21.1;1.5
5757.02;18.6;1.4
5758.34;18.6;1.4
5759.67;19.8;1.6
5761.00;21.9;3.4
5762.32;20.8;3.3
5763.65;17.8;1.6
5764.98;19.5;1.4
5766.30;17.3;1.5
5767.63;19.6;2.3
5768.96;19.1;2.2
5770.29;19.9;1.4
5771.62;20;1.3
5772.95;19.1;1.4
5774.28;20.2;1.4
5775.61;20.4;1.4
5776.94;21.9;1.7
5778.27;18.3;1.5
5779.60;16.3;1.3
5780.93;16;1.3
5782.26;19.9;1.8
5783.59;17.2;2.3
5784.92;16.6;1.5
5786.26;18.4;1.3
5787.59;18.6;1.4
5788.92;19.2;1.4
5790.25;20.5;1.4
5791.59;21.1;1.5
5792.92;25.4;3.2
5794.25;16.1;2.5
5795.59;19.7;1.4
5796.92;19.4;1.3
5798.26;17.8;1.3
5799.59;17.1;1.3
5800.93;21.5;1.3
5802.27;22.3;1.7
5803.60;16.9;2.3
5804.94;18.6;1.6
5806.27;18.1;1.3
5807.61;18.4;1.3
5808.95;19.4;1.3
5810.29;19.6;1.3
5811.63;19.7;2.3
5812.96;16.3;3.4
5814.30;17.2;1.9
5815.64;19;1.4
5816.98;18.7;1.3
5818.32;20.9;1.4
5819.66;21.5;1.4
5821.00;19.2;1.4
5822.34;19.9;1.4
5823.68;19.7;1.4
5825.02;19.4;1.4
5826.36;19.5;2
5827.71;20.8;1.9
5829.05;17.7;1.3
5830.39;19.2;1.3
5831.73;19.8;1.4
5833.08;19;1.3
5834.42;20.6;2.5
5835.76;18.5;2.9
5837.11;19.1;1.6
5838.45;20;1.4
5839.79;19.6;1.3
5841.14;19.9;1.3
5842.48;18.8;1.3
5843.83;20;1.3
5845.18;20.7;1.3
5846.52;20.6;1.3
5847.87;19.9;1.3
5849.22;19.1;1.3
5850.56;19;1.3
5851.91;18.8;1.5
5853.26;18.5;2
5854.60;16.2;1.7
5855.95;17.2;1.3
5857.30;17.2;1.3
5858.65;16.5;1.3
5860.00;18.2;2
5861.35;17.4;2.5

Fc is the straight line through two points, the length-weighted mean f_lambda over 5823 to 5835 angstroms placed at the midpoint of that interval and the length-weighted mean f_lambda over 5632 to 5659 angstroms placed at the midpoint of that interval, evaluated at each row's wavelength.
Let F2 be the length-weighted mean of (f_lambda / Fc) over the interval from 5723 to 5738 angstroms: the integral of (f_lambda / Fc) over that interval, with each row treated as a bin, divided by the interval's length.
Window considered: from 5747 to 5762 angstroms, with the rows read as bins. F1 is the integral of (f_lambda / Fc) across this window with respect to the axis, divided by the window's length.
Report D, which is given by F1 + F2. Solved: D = 2.08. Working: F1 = 1.03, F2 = 1.05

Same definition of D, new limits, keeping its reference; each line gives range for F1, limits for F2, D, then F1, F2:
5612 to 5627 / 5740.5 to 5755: 2.01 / 0.97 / 1.05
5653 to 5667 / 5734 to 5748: 2.02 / 0.93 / 1.09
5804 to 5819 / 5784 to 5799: 1.96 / 0.96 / 1.00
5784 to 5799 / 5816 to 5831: 2.01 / 1.00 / 1.01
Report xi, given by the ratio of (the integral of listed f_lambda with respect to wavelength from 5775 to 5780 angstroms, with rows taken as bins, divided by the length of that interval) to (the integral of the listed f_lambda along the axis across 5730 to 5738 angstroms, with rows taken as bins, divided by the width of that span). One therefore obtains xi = 0.96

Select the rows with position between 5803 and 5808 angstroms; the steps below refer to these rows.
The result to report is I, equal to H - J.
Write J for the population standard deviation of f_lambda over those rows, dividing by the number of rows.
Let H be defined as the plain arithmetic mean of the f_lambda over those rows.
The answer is 17.3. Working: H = 18.0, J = 0.66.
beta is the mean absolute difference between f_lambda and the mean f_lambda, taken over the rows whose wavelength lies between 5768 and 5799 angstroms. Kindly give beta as 1.52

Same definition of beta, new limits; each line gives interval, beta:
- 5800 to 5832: 1.09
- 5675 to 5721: 1.10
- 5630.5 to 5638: 0.47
